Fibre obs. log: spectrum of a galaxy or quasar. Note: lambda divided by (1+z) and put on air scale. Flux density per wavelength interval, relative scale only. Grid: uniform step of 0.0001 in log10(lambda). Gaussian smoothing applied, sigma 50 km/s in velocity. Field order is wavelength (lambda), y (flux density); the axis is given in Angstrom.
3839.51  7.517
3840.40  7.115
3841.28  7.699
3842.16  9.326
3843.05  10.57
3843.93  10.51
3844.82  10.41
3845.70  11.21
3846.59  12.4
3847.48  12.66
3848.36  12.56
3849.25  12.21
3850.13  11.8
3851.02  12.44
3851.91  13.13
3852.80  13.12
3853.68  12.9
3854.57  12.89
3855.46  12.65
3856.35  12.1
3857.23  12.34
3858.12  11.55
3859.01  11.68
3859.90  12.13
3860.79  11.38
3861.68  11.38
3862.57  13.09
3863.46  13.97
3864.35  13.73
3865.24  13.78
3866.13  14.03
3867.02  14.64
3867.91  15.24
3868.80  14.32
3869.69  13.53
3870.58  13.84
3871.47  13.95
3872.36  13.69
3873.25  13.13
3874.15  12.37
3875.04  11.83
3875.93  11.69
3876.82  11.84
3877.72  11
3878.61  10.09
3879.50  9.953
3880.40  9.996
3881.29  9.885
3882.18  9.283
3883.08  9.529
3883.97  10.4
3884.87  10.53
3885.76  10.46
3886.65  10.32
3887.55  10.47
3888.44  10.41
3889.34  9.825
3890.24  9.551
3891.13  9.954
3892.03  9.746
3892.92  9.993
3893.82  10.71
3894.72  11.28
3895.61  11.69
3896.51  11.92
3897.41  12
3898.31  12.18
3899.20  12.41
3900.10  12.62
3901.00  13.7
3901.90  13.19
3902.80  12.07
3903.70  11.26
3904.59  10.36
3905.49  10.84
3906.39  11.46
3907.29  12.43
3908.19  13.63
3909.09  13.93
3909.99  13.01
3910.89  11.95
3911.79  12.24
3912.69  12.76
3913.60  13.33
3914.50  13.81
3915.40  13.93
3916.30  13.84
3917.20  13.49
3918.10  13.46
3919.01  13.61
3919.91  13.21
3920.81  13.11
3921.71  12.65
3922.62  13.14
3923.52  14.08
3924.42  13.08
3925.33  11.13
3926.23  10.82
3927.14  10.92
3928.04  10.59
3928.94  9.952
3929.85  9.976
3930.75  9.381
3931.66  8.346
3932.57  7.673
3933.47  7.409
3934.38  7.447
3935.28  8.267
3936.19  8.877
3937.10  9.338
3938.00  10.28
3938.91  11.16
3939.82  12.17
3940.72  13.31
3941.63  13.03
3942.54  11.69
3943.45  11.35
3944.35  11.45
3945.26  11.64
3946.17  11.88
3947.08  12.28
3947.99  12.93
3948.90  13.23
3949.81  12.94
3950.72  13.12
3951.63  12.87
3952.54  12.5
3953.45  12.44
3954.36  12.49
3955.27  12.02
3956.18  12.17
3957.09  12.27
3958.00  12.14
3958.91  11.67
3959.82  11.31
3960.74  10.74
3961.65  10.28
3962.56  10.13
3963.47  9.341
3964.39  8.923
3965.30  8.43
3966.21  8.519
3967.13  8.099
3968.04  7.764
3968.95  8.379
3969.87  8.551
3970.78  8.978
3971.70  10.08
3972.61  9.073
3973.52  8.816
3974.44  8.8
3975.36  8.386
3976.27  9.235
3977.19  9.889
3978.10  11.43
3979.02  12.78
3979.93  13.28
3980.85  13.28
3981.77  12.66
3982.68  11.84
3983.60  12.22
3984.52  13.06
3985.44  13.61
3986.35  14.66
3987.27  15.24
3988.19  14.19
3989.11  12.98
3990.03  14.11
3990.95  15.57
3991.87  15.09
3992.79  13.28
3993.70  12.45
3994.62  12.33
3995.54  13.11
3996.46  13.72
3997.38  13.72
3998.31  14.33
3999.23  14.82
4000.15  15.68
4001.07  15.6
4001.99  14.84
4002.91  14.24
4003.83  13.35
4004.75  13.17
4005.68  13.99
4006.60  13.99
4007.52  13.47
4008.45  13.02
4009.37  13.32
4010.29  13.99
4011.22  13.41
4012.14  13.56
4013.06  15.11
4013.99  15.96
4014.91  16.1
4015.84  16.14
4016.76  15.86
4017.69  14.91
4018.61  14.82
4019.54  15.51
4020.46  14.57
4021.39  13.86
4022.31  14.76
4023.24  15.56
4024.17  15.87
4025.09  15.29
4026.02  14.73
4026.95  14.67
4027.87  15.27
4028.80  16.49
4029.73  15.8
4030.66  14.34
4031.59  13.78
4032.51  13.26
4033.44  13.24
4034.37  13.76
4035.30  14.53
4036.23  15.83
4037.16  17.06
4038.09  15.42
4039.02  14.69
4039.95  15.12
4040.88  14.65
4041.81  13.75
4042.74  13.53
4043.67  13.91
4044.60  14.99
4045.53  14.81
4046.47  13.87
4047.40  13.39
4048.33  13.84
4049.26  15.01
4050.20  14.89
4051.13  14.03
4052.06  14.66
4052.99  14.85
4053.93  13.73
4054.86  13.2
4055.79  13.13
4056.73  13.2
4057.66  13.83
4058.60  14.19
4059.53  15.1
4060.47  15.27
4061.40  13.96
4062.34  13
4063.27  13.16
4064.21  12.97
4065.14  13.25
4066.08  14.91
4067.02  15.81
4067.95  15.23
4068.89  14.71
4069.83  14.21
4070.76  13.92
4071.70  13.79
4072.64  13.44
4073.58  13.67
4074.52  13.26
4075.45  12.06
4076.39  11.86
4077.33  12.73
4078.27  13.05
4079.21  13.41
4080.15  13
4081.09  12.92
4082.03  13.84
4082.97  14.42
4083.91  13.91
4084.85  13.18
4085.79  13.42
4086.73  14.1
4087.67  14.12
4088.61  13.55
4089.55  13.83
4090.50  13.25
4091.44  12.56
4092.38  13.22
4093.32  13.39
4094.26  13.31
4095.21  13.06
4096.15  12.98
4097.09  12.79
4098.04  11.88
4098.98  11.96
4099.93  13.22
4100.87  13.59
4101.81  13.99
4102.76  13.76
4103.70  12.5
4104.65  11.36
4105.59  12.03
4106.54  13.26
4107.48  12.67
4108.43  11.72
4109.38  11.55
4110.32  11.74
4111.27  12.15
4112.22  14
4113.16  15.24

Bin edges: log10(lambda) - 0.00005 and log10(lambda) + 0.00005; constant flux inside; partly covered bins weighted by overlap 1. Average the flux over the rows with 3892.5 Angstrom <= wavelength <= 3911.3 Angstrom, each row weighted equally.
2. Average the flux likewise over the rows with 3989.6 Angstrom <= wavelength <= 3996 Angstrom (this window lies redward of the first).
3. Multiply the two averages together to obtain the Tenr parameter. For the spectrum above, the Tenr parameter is 165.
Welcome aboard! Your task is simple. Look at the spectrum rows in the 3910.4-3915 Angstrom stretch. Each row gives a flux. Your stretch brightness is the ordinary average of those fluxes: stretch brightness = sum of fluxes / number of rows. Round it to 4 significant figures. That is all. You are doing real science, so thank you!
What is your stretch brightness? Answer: 12.82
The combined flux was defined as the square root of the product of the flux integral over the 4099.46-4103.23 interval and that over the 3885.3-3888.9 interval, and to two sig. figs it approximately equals 44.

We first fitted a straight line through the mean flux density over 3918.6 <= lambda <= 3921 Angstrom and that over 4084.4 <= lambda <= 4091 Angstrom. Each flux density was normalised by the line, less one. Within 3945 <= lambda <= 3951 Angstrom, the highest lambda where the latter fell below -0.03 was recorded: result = 3949.81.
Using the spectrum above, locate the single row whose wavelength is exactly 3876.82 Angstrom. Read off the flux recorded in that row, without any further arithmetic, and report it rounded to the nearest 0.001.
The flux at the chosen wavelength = 11.840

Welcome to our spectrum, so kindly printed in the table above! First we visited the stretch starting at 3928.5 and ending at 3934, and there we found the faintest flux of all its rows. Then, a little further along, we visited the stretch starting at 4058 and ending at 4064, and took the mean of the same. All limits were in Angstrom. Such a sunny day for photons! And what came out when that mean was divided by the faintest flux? 1.90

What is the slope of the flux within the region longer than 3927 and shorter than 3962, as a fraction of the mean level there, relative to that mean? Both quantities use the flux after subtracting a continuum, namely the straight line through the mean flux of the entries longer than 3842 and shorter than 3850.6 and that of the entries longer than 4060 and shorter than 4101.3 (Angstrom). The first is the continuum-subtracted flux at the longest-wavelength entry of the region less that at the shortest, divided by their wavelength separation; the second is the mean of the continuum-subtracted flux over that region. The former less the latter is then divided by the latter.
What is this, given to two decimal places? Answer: -0.98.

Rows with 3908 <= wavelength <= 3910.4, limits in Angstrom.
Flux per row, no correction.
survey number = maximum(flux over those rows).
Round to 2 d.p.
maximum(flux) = 13.93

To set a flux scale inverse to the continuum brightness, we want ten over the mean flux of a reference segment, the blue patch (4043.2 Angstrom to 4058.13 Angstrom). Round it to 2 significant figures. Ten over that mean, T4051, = 0.71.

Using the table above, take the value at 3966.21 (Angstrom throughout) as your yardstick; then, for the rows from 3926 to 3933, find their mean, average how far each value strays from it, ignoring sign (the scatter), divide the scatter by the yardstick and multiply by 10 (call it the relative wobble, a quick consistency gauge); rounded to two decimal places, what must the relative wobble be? 1.09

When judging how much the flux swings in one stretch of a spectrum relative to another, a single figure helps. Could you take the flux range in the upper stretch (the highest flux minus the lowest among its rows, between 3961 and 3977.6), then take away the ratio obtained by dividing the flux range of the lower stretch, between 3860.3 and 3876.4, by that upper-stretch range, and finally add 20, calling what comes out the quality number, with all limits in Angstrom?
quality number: 21.0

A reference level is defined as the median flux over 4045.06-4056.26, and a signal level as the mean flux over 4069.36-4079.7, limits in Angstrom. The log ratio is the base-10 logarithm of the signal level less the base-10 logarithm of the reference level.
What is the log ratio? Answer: -0.02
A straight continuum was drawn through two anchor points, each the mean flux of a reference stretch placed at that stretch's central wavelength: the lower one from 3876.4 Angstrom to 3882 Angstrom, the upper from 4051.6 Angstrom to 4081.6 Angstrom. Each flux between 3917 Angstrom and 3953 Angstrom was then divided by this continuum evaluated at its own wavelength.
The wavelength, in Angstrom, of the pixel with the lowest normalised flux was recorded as 3933.47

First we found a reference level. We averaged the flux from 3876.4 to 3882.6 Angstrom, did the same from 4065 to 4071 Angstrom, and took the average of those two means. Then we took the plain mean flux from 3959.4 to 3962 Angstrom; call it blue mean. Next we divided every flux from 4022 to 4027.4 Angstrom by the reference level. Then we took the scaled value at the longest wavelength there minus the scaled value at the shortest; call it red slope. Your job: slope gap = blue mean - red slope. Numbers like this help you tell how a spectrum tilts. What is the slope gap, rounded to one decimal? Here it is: 10.8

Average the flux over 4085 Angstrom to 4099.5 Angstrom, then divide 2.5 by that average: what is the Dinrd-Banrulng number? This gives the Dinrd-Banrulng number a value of 0.190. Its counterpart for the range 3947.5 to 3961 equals 0.203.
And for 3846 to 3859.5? 0.201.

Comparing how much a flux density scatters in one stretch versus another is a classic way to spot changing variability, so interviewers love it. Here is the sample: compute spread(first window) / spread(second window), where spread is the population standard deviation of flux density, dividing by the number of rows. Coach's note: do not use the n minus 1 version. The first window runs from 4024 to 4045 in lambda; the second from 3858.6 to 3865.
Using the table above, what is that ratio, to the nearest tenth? 1.0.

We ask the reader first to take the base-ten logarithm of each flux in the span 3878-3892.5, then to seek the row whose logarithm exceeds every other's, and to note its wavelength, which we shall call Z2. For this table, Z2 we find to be 3884.87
